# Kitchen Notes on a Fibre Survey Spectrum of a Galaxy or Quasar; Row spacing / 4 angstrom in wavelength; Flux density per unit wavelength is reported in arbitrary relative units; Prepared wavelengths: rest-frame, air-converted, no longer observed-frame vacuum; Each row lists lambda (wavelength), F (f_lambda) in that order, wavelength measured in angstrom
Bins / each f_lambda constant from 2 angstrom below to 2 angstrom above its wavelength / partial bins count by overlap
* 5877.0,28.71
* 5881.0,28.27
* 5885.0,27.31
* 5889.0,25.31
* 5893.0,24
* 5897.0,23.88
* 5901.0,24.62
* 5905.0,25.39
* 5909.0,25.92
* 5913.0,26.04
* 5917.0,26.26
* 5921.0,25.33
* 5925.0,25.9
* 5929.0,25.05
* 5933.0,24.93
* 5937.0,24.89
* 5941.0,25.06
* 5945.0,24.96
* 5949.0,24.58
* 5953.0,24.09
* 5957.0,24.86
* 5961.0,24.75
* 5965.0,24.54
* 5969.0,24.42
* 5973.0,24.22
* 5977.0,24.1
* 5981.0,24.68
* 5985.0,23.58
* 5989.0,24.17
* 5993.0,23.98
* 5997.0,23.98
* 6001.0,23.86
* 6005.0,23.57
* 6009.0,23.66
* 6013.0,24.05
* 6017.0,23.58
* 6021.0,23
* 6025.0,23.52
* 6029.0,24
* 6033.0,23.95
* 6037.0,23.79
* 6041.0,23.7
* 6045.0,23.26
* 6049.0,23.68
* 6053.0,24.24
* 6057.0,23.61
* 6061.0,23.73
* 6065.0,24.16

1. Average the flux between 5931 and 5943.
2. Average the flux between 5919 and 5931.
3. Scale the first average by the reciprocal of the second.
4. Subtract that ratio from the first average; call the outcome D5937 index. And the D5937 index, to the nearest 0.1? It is 24.0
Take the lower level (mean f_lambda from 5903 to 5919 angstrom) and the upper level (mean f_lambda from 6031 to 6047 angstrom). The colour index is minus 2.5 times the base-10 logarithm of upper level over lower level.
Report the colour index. 0.10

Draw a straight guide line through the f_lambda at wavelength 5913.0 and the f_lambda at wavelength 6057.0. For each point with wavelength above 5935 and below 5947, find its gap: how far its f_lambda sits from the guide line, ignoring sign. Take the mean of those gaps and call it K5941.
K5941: 0.60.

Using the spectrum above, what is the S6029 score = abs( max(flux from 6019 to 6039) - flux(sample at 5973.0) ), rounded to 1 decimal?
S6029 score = 0.2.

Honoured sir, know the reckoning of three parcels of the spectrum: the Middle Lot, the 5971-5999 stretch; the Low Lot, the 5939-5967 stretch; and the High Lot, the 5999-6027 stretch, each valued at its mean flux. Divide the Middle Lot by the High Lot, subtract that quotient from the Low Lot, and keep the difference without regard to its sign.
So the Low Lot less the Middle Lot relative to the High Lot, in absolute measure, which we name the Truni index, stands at 23.67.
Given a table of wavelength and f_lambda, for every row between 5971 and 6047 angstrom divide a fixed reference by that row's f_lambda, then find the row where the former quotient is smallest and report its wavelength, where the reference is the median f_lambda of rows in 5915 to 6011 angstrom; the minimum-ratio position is 5981.0 angstrom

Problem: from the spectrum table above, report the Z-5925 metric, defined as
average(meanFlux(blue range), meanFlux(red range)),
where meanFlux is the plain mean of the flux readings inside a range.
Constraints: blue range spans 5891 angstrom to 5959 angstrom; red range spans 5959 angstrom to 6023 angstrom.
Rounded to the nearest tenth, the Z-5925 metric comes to 24.5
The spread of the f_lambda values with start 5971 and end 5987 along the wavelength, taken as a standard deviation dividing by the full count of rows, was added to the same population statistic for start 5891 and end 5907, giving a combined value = 1.0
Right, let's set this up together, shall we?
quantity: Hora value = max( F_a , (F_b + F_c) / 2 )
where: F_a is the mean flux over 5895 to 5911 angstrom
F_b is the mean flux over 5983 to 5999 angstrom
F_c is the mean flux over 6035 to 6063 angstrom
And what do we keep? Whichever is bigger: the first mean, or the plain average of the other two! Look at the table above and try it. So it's 25.0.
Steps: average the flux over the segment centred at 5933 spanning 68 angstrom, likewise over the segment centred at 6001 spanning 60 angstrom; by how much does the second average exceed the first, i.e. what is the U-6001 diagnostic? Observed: -1.3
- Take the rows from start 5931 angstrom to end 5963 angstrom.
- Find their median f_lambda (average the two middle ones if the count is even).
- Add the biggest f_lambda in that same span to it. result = 49.9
